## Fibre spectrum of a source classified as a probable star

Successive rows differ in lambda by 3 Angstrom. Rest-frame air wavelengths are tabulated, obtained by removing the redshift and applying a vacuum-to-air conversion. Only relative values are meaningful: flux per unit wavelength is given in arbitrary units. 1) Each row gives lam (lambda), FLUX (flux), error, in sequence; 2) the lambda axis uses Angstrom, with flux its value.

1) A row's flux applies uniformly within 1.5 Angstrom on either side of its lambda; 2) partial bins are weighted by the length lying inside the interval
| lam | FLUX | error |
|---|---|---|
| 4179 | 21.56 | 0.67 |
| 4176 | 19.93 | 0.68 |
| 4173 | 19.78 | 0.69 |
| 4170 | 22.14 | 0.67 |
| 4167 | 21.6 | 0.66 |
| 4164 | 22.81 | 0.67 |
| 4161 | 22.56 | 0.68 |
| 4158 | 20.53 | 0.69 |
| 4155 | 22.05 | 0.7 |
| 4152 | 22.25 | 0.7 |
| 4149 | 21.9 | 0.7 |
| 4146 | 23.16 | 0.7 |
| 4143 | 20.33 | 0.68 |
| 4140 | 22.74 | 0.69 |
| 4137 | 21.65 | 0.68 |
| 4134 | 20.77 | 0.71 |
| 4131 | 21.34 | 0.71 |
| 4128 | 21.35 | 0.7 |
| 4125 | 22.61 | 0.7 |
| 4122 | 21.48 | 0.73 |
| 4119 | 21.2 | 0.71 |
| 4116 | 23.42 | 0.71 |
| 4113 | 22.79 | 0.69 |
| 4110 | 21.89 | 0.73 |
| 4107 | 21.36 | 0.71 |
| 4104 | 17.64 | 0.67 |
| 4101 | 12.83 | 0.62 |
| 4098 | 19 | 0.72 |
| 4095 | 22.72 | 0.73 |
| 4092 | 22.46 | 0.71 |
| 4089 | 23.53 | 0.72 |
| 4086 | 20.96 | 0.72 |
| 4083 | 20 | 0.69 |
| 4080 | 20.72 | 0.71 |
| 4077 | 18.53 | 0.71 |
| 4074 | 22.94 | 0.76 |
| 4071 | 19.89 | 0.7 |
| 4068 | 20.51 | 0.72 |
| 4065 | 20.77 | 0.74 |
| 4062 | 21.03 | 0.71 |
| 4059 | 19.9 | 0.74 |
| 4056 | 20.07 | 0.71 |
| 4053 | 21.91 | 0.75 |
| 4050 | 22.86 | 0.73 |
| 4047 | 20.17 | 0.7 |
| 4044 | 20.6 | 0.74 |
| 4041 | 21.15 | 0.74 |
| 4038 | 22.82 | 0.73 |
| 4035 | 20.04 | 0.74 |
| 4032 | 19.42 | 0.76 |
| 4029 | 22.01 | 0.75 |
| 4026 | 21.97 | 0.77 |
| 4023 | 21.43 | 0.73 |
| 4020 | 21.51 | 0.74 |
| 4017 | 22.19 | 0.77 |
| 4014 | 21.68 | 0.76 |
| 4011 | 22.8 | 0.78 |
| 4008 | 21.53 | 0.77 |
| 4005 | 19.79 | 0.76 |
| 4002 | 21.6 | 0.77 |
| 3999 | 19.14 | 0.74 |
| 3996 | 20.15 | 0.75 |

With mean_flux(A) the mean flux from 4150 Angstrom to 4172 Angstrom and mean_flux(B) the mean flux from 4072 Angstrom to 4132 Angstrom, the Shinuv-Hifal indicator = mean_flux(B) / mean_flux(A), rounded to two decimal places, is 0.95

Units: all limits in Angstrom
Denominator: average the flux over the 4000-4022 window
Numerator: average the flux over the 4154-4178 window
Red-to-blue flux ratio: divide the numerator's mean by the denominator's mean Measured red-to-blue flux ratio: 0.99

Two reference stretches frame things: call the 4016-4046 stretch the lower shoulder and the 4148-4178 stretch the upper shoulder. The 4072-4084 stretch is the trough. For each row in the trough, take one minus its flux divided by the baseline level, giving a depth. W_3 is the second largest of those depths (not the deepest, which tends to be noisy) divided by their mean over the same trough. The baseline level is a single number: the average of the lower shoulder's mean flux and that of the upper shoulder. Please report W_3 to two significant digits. 1.6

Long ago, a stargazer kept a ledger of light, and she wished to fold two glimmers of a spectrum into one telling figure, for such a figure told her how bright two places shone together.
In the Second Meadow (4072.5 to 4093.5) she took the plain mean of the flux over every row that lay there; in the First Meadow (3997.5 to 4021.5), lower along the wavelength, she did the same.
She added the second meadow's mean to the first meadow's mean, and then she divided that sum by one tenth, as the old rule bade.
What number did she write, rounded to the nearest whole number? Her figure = 426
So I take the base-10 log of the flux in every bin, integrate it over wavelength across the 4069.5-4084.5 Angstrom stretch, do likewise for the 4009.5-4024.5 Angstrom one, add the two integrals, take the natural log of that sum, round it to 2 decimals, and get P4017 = 3.68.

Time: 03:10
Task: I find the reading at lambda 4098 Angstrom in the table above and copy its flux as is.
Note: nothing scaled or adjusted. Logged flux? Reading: 19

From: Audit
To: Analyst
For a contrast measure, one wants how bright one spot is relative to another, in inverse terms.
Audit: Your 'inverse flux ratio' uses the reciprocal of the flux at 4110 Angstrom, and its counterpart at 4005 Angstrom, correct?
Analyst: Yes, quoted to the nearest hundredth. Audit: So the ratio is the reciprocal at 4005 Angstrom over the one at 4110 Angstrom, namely 1.11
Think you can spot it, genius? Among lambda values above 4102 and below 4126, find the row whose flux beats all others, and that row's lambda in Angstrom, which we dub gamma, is 4116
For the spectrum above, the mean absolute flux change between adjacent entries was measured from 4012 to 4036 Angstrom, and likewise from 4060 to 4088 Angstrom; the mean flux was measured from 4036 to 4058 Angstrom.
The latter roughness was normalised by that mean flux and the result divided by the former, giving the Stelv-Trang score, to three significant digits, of 0.101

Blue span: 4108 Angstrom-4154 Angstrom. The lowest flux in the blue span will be 20.33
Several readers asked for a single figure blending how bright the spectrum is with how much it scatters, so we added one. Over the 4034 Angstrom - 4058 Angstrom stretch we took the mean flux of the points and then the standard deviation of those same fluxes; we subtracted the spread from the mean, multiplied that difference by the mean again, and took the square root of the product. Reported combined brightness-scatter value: 20.6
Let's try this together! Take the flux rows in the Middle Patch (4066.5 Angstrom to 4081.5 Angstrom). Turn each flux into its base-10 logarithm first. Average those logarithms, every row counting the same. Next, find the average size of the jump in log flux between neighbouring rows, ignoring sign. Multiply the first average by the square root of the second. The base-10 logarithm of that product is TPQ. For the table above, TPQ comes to -0.52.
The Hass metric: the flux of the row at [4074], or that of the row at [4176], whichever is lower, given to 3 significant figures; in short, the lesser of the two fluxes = 19.9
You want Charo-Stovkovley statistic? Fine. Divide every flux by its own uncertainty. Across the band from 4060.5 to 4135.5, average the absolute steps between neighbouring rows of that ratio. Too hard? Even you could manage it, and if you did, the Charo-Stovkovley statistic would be 2.04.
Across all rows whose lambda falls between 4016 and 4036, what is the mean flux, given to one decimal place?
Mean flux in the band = 21.2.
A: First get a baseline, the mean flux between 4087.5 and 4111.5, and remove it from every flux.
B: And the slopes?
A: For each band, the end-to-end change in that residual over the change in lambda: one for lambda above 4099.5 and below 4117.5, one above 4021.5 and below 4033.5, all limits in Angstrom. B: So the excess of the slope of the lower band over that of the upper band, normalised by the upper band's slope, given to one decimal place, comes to -1.3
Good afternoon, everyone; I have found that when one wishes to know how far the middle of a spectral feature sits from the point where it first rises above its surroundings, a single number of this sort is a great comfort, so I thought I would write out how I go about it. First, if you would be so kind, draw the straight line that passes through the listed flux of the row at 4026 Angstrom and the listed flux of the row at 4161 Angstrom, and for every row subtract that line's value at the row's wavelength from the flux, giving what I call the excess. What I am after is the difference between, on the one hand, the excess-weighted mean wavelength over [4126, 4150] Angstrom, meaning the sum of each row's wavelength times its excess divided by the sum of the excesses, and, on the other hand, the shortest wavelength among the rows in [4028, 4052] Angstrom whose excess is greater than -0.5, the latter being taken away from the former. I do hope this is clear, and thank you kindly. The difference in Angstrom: 106.8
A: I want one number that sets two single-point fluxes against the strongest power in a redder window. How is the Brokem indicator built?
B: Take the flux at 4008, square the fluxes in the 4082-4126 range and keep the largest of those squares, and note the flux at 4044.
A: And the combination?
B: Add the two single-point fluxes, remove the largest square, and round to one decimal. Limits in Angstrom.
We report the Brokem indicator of -511.5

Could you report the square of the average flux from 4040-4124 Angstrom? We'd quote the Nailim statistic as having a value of 433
